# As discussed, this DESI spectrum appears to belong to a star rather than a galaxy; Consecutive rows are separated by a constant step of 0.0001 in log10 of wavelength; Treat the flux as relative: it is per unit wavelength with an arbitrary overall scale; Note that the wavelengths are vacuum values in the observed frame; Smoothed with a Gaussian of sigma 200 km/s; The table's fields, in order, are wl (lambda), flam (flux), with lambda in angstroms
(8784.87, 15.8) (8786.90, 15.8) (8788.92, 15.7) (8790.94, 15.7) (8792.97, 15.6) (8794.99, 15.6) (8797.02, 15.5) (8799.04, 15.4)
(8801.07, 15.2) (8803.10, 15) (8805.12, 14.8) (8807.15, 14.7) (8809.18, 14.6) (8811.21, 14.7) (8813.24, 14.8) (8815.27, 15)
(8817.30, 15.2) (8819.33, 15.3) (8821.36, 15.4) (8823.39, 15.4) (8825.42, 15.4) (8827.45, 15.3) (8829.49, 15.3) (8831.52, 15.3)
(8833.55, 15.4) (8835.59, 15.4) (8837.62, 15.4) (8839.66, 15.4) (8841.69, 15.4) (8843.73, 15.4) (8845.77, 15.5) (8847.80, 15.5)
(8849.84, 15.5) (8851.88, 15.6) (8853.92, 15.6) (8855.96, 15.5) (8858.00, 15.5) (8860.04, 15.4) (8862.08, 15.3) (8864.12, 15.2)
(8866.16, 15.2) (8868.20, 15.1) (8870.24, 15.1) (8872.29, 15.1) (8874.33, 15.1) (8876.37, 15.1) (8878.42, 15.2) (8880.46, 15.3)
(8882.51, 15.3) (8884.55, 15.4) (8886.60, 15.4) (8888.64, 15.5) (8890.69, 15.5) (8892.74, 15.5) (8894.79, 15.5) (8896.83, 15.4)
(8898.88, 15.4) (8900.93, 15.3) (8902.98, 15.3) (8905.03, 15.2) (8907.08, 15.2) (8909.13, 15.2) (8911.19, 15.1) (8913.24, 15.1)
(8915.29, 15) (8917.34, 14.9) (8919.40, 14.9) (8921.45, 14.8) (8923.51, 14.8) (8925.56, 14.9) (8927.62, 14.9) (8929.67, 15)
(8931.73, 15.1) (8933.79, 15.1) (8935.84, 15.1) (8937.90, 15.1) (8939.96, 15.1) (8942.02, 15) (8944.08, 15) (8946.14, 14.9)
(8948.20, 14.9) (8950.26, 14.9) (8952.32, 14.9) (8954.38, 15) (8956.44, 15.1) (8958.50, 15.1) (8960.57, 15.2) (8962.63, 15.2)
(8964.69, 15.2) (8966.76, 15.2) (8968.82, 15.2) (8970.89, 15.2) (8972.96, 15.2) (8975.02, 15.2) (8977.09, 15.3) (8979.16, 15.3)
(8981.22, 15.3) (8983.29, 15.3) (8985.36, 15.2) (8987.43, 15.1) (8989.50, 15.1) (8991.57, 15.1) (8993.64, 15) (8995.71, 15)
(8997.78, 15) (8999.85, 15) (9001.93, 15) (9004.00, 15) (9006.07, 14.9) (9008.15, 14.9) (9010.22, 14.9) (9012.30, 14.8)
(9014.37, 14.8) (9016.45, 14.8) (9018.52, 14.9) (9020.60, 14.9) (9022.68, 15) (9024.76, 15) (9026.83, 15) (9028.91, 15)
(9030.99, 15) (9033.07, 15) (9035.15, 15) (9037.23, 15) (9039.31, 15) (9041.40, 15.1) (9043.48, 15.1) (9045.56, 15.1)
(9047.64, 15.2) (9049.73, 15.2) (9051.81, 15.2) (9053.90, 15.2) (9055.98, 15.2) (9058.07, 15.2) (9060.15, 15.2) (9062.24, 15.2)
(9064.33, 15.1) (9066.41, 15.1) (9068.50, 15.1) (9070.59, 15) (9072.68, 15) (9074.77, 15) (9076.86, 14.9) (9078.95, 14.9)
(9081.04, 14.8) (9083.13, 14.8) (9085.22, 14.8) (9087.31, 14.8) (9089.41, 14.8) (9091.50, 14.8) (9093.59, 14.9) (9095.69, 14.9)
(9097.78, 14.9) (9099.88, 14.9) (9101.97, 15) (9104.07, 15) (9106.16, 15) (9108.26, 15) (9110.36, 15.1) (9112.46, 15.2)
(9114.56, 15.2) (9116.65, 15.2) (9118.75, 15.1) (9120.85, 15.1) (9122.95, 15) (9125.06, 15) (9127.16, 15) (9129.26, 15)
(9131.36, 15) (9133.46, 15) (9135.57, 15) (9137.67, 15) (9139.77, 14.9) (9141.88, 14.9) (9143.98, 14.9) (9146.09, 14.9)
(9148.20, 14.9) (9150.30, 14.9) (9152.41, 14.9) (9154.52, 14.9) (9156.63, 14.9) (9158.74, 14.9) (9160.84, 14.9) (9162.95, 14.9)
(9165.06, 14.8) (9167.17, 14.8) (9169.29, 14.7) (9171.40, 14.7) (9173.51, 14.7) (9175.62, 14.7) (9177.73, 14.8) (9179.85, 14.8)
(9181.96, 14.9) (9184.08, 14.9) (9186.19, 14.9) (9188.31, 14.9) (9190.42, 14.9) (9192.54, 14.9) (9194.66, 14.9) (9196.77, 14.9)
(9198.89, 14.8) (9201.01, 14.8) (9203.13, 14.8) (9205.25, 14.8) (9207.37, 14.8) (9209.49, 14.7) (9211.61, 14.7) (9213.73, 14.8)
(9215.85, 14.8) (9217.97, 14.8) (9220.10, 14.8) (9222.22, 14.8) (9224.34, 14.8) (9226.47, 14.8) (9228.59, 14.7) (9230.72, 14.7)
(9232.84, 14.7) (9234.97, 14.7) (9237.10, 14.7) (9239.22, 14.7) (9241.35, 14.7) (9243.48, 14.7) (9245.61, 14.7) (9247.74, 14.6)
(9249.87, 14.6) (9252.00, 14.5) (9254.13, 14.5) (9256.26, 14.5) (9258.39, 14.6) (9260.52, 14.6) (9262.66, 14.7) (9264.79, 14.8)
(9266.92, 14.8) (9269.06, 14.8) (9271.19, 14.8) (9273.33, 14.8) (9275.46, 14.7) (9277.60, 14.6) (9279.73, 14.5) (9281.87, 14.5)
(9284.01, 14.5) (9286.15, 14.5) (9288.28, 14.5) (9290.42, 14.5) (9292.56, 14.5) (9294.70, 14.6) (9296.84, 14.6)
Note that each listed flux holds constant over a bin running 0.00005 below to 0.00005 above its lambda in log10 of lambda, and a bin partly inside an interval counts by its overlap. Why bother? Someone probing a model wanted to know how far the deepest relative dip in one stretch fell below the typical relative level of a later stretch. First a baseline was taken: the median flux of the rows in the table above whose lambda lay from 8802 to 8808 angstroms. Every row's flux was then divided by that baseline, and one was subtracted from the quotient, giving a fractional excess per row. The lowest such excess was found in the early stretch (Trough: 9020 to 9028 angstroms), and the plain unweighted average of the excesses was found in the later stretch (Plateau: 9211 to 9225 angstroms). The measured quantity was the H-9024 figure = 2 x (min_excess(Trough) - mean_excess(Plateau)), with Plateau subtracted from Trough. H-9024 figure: 0.015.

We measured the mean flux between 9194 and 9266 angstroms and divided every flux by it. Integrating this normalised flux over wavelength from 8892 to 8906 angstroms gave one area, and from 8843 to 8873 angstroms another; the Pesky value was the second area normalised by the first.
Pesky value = 2.1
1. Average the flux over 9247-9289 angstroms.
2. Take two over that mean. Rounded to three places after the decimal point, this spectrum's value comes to 0.137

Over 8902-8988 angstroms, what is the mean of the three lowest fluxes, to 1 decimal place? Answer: 14.8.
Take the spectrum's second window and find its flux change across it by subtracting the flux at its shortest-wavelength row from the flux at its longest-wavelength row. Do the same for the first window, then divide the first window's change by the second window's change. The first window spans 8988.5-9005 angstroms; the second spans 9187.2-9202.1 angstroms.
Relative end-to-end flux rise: 1.0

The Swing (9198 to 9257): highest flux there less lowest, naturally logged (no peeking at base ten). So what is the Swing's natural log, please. -1.20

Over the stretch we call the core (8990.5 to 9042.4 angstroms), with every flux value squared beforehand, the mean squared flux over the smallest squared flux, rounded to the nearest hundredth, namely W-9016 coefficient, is 1.02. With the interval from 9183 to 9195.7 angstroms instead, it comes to 1.00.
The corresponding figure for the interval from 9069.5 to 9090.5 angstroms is 1.01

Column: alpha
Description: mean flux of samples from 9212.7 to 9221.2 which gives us 14.8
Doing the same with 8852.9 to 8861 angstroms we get 15.5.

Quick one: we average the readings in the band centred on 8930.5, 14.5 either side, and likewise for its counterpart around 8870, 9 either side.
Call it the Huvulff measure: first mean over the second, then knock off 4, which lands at -3.01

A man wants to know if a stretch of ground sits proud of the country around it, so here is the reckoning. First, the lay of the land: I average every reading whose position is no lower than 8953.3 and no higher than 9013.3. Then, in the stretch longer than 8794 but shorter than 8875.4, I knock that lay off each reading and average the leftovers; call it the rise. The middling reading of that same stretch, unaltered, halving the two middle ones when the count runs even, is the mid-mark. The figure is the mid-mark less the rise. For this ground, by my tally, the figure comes 15.2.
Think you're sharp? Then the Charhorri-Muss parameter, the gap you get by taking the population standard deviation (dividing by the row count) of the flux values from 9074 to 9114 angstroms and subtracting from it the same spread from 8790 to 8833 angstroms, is -0.21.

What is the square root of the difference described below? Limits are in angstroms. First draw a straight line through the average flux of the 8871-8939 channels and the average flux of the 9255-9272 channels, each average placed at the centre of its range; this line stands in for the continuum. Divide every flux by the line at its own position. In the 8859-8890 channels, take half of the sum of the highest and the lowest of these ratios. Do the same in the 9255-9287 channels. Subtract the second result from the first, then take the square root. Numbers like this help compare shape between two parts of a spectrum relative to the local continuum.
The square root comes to 0.10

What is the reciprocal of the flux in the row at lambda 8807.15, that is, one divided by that 0.0680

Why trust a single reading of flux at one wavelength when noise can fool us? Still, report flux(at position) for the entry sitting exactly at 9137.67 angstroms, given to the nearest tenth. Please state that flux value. 15.0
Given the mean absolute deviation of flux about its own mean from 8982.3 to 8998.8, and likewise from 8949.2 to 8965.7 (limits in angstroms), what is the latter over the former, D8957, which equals 1.4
